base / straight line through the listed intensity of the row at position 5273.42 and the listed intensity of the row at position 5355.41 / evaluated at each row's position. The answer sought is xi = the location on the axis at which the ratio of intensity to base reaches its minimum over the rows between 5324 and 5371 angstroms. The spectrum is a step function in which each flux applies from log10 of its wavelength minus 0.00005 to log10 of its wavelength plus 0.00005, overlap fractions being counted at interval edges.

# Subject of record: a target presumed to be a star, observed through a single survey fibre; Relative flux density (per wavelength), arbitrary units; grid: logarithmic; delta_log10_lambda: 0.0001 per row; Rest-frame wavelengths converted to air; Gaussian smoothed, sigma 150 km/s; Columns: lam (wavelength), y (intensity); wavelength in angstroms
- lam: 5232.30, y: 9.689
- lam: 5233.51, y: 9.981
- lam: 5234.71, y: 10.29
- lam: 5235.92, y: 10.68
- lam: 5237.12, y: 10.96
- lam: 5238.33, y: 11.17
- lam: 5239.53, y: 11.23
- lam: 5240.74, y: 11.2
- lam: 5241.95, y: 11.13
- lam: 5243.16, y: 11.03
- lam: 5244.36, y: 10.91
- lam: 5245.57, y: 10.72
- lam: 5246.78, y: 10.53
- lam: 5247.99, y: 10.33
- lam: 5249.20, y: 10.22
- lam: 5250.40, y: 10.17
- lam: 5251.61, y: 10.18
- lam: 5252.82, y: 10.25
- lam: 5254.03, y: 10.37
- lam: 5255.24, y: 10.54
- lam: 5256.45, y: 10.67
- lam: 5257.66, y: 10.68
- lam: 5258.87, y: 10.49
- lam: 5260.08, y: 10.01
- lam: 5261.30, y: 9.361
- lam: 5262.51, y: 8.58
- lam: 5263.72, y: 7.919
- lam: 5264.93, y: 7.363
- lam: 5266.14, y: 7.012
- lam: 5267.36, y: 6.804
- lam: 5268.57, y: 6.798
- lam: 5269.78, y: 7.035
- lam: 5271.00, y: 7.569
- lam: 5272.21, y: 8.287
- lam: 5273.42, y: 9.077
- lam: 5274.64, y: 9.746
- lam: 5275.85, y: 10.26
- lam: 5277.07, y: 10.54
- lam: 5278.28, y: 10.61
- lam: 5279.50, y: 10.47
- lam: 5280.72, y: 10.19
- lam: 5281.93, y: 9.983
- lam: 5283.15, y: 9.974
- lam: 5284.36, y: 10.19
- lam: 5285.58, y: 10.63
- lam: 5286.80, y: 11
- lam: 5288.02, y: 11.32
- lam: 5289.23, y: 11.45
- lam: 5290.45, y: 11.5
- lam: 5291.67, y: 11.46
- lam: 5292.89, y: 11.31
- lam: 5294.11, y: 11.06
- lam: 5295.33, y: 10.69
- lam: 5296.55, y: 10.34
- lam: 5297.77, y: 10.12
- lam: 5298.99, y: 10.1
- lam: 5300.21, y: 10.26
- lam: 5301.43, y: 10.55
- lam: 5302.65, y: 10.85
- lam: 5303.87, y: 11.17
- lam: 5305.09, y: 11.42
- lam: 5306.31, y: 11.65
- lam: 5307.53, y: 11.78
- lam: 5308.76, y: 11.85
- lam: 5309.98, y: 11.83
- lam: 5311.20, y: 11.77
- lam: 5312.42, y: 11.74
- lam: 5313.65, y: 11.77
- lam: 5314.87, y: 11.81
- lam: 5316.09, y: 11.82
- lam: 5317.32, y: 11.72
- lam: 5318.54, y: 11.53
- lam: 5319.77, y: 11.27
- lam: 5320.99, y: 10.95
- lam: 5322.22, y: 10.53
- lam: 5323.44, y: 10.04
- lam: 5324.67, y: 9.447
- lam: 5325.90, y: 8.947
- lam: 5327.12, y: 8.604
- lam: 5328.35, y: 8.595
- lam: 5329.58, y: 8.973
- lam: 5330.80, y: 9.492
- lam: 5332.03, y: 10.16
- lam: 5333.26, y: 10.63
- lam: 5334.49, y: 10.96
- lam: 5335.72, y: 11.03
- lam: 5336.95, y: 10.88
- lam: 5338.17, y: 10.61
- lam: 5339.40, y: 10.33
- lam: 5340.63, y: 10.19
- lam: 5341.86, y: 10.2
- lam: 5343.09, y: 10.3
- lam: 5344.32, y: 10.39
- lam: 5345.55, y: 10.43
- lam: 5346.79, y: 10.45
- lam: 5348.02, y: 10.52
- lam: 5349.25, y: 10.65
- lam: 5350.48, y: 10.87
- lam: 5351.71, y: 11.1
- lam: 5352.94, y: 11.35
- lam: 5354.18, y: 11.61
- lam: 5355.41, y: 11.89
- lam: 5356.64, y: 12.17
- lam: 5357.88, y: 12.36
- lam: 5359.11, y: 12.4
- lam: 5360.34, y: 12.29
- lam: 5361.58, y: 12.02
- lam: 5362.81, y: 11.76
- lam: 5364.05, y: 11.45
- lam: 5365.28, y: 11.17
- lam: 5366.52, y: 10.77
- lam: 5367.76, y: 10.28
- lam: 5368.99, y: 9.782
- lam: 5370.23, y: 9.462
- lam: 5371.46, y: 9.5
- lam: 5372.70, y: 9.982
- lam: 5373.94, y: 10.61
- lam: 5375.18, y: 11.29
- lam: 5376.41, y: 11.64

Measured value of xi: 5370.23 angstroms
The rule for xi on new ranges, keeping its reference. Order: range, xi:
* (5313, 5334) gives 5328.35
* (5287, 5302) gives 5298.99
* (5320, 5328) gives 5327.12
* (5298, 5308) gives 5298.99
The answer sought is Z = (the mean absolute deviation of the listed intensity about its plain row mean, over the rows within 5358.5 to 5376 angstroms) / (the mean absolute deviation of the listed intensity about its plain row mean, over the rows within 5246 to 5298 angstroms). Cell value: 0.82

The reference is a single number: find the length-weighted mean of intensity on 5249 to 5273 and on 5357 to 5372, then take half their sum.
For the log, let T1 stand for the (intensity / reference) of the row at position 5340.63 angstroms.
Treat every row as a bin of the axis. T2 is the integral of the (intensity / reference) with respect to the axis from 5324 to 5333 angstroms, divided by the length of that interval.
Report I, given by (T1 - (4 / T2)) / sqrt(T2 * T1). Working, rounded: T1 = 1.013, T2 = 0.92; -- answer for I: -3.47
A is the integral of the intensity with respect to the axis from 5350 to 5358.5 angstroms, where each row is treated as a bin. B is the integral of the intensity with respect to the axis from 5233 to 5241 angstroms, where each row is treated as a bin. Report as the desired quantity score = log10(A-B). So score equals 1.10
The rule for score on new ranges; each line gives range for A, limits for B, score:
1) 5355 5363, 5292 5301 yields 0.32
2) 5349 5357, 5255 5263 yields 1.03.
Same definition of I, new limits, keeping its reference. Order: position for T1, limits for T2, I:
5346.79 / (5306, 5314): -2.16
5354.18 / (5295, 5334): -2.36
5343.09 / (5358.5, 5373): -2.52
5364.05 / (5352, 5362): -1.91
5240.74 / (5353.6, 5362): -1.91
